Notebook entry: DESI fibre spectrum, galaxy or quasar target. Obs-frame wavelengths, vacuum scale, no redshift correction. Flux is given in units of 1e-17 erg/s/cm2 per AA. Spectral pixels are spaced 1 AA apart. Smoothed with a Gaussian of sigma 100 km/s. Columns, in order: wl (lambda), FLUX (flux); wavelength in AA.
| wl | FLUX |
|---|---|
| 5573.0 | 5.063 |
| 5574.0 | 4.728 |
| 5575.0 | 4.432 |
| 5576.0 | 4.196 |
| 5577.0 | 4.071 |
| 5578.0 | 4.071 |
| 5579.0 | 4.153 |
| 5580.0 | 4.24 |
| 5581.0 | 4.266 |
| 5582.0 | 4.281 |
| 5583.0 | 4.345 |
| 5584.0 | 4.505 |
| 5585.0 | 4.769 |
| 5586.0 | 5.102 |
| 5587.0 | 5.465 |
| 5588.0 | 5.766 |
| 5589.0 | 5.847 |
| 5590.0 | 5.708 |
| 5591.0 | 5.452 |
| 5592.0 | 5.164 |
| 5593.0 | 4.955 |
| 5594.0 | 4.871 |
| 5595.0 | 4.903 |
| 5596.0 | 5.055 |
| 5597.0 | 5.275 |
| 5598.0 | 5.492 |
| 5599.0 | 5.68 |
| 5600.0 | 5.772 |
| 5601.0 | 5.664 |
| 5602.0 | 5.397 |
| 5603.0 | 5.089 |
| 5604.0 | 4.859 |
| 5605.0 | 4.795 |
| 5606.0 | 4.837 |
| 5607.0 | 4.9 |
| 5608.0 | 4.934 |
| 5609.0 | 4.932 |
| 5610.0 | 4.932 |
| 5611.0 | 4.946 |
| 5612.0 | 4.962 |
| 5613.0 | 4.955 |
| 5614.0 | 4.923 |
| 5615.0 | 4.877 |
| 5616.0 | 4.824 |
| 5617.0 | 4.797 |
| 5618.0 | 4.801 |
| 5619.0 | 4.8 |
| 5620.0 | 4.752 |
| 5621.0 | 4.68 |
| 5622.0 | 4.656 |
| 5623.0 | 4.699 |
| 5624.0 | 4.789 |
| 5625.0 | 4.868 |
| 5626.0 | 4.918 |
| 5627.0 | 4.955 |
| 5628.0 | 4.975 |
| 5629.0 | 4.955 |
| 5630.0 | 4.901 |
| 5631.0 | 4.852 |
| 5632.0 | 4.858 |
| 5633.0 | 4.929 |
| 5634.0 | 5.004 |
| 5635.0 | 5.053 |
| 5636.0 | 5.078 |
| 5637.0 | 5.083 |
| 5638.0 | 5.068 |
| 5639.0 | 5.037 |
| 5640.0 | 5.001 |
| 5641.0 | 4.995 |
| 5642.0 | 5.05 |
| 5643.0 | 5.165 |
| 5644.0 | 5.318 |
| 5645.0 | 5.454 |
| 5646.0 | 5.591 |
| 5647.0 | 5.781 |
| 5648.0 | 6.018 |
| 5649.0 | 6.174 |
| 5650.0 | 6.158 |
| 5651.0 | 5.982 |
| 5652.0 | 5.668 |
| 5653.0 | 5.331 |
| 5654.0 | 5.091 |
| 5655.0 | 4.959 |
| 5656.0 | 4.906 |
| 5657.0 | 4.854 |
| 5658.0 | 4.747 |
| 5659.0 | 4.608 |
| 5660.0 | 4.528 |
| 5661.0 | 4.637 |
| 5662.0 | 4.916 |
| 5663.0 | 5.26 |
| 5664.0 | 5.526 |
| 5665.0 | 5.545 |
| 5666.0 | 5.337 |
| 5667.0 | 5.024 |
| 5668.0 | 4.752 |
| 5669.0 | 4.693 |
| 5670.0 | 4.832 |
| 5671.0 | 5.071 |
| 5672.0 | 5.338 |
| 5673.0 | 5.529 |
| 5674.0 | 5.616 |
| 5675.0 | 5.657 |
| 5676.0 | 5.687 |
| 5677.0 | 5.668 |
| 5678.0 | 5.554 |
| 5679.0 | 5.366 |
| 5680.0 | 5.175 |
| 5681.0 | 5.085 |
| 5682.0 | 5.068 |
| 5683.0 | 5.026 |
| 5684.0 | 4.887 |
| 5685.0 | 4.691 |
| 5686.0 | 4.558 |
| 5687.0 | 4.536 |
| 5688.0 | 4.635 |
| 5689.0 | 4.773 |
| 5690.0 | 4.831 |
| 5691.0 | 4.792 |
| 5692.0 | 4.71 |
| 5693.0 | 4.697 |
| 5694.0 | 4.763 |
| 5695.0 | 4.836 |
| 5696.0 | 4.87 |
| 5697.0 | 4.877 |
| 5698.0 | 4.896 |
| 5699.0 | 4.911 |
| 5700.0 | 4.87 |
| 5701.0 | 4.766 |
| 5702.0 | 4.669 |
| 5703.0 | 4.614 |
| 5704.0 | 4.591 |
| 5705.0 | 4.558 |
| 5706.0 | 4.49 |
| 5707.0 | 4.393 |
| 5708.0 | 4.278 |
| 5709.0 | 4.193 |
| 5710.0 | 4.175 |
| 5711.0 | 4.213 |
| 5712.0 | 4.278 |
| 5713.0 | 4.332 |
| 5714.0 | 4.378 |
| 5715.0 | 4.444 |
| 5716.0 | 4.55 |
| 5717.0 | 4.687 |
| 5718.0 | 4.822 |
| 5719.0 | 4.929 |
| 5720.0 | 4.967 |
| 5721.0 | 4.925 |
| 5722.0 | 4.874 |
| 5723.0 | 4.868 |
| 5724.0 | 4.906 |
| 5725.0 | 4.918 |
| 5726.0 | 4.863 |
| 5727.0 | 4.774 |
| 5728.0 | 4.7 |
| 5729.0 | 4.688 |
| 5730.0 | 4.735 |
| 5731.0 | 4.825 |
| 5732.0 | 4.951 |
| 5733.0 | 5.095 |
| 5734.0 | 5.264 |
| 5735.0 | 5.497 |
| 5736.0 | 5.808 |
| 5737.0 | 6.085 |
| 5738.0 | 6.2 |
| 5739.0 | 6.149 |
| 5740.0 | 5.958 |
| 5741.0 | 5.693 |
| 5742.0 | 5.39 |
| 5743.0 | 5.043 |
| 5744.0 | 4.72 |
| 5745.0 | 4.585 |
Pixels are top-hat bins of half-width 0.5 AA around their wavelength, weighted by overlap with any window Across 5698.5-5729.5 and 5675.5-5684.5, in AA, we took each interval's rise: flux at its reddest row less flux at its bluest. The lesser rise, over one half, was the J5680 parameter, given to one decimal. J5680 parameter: -1.6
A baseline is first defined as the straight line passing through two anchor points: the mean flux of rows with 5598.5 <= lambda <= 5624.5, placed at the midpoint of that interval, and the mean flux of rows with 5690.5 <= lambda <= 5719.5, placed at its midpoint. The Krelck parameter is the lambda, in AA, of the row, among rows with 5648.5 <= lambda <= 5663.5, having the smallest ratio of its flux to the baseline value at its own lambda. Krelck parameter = 5660.0 AA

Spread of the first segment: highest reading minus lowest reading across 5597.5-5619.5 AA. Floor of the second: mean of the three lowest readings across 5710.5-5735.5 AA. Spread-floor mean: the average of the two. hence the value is 2.63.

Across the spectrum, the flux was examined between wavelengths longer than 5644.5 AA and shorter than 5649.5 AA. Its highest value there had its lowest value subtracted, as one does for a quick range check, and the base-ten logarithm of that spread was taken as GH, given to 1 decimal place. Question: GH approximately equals -0.1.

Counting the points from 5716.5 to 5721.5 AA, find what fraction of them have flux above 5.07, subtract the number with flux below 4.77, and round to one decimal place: -1.0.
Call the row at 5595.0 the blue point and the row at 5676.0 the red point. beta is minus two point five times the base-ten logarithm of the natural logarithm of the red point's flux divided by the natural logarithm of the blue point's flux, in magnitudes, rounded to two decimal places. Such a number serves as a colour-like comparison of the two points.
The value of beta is -0.10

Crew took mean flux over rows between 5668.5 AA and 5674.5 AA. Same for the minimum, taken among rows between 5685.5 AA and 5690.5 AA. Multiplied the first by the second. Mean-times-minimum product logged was 23.5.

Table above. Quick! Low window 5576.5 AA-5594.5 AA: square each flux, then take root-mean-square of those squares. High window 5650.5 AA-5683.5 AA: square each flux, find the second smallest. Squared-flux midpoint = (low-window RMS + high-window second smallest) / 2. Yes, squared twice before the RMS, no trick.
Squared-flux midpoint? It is 22.9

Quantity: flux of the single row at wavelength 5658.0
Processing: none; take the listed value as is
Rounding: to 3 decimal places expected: 4.747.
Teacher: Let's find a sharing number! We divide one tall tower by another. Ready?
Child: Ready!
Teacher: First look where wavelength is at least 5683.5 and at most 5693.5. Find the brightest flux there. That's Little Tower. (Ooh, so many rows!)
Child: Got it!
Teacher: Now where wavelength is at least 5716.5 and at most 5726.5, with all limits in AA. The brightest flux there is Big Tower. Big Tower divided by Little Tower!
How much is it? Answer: 1.02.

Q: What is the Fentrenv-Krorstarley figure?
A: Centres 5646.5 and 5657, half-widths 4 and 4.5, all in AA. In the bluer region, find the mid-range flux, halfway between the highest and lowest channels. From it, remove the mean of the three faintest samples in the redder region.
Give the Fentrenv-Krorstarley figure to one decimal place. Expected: 1.1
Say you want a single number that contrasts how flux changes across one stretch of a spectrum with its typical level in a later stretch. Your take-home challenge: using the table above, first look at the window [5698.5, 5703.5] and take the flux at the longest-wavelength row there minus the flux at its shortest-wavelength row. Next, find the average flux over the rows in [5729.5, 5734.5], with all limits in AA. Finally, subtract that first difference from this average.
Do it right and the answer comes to 5.3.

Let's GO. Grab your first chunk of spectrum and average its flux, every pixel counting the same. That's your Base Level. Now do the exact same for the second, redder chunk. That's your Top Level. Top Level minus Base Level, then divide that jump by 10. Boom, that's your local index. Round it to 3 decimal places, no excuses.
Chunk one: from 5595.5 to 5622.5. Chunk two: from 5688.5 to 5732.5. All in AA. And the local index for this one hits -0.034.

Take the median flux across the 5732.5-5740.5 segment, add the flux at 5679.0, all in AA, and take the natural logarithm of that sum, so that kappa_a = 2.42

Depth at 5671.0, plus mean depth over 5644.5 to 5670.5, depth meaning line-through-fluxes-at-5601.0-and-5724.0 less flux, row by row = 0.23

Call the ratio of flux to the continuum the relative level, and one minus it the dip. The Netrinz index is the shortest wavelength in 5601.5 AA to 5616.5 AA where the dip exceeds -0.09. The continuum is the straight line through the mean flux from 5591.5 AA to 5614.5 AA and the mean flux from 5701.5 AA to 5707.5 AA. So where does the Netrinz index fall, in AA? 5602.0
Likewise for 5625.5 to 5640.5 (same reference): 5626.0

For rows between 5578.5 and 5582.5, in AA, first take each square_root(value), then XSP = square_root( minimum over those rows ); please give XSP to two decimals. 1.43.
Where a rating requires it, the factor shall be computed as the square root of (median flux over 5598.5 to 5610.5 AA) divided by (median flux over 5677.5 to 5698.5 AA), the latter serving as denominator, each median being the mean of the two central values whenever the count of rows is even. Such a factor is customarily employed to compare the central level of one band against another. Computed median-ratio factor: 1.01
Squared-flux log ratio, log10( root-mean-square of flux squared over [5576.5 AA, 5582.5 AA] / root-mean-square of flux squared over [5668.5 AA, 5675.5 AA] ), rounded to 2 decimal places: -0.20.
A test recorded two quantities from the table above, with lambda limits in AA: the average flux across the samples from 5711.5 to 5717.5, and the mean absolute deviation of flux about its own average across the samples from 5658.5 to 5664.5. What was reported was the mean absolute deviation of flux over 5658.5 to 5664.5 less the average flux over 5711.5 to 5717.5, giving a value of -4.1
